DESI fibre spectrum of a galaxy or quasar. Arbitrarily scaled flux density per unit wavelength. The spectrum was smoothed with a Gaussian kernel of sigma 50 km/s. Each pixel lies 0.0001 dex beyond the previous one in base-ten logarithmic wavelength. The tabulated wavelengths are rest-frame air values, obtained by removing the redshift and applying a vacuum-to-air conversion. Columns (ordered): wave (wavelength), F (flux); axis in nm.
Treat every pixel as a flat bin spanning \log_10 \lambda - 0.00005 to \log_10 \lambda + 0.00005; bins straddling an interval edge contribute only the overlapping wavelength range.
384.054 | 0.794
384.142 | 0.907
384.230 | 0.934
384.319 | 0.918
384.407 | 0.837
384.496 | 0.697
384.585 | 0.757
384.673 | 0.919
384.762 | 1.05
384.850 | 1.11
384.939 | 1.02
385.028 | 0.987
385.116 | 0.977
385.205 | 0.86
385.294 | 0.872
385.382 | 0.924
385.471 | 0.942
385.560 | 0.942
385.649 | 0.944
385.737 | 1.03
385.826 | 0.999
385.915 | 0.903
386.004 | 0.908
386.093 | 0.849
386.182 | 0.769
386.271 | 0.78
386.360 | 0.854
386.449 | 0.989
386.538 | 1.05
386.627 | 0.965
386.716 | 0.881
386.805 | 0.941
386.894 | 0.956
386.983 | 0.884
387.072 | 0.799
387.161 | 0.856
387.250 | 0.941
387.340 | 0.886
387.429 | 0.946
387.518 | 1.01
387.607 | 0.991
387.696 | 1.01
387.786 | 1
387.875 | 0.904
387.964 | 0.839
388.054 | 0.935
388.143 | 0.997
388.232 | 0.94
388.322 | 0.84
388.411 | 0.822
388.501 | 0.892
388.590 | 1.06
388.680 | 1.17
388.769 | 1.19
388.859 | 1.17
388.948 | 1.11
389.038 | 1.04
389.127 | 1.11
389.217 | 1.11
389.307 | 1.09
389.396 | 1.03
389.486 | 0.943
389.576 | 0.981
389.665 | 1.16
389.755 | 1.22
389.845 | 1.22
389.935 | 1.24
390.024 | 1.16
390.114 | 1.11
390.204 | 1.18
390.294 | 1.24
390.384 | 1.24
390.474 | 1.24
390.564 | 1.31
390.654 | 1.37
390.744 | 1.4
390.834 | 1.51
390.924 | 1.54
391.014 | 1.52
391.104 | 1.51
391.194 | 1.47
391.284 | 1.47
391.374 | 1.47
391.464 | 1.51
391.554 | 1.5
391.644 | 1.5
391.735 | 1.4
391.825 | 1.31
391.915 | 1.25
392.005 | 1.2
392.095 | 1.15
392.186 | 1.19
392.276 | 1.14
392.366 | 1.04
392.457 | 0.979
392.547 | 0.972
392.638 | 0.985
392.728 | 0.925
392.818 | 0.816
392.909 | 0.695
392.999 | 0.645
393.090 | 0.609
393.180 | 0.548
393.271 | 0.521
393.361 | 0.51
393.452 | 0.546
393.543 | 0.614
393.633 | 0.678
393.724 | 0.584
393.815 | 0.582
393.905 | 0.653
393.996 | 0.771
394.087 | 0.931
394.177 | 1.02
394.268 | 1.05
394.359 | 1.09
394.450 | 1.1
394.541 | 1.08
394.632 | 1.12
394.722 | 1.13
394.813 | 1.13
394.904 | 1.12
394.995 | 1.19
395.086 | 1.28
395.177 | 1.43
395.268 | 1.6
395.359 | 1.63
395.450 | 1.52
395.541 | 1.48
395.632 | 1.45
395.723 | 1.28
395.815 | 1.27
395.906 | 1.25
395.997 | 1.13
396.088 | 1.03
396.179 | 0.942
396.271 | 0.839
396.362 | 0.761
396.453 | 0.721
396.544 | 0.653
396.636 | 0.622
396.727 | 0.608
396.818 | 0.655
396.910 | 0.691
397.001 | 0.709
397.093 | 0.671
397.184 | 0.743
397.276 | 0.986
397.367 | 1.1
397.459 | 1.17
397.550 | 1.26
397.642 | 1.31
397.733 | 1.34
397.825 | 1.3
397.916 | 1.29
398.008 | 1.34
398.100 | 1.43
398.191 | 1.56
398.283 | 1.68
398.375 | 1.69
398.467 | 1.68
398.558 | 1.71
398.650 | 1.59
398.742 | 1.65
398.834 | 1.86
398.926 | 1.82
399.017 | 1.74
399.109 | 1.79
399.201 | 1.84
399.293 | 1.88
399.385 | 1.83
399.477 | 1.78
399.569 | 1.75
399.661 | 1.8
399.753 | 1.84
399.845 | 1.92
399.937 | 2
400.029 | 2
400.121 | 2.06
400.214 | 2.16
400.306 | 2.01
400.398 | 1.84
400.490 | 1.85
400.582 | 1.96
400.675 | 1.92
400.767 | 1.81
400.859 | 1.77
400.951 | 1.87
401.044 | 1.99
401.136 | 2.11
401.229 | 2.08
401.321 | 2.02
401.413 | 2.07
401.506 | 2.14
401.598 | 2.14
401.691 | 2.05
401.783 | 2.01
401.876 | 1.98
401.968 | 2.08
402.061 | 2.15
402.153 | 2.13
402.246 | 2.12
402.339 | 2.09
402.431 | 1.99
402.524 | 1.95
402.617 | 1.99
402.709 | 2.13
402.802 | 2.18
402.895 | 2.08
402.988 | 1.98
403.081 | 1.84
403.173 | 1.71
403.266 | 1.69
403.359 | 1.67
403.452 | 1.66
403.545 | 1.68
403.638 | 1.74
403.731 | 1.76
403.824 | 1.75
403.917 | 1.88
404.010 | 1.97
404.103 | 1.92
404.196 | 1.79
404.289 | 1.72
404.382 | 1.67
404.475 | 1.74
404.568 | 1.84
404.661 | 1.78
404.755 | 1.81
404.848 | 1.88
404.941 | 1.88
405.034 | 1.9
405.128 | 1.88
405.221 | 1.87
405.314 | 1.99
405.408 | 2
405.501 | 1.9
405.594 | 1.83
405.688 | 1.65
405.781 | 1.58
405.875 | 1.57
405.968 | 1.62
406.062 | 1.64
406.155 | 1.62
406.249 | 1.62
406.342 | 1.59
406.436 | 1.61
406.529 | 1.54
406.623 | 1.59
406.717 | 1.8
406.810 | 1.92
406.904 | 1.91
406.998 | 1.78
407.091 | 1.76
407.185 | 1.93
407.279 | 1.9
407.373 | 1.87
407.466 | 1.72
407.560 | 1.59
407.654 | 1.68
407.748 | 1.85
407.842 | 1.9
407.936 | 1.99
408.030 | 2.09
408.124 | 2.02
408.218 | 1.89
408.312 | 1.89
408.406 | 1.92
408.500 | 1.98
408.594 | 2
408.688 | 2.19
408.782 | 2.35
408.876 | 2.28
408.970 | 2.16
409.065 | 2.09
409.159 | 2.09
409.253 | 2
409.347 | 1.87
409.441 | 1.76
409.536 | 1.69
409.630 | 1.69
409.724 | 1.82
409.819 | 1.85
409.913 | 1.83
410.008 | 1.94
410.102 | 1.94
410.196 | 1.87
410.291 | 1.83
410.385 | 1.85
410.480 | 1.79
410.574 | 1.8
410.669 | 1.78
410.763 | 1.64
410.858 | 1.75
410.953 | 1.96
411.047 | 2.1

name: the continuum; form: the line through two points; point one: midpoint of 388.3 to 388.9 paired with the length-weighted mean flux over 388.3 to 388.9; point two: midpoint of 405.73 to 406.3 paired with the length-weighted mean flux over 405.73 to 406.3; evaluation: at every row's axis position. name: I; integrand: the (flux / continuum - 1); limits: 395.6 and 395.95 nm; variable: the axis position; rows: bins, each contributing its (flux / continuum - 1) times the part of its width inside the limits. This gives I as 0.01 nm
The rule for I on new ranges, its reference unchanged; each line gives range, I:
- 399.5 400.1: 0.21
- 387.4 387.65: 0.00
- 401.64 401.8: 0.06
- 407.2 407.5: 0.03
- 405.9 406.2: 0.00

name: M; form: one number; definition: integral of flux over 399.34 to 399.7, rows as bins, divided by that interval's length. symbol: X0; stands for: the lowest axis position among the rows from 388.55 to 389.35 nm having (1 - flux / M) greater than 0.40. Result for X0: 388.590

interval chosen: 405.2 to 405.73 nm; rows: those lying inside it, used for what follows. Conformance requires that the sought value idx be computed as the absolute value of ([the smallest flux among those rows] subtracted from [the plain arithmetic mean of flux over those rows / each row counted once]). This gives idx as 0.22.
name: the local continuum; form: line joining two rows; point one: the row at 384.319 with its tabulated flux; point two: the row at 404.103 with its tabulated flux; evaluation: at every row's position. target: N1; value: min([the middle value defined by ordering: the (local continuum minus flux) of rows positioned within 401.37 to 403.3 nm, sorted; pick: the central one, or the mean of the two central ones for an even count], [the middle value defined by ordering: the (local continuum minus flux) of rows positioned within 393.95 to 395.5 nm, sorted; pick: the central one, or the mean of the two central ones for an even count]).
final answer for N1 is -0.25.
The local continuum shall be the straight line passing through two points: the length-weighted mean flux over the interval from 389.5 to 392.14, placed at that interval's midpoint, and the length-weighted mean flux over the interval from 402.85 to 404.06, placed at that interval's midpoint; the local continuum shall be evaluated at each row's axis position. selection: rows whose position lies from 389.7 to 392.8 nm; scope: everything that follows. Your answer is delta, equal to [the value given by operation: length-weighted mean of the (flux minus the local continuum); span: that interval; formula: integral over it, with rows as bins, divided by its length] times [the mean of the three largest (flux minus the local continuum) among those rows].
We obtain -0.012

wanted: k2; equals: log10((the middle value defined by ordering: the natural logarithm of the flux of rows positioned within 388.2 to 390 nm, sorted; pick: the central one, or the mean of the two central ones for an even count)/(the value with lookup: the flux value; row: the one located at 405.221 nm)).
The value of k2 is -1.3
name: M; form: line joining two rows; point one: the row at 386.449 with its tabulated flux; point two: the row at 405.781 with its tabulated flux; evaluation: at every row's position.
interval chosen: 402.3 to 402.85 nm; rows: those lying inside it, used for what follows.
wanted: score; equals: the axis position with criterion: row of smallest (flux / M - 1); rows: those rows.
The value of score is 402.524 nm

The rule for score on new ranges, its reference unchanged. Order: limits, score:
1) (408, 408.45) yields 408.312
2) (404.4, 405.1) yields 404.475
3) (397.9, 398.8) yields 397.916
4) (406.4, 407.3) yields 406.529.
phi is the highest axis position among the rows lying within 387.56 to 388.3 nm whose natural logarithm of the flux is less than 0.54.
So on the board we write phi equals 388.232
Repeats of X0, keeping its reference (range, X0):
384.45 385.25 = 384.496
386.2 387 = 386.271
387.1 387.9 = 387.161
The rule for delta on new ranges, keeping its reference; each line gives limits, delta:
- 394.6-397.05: -0.039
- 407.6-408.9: 0.003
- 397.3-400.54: 0.020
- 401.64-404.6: 0.046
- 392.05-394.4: 0.126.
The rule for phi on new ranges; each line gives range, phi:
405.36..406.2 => 406.155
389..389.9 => 389.845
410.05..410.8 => 410.763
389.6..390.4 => 390.384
